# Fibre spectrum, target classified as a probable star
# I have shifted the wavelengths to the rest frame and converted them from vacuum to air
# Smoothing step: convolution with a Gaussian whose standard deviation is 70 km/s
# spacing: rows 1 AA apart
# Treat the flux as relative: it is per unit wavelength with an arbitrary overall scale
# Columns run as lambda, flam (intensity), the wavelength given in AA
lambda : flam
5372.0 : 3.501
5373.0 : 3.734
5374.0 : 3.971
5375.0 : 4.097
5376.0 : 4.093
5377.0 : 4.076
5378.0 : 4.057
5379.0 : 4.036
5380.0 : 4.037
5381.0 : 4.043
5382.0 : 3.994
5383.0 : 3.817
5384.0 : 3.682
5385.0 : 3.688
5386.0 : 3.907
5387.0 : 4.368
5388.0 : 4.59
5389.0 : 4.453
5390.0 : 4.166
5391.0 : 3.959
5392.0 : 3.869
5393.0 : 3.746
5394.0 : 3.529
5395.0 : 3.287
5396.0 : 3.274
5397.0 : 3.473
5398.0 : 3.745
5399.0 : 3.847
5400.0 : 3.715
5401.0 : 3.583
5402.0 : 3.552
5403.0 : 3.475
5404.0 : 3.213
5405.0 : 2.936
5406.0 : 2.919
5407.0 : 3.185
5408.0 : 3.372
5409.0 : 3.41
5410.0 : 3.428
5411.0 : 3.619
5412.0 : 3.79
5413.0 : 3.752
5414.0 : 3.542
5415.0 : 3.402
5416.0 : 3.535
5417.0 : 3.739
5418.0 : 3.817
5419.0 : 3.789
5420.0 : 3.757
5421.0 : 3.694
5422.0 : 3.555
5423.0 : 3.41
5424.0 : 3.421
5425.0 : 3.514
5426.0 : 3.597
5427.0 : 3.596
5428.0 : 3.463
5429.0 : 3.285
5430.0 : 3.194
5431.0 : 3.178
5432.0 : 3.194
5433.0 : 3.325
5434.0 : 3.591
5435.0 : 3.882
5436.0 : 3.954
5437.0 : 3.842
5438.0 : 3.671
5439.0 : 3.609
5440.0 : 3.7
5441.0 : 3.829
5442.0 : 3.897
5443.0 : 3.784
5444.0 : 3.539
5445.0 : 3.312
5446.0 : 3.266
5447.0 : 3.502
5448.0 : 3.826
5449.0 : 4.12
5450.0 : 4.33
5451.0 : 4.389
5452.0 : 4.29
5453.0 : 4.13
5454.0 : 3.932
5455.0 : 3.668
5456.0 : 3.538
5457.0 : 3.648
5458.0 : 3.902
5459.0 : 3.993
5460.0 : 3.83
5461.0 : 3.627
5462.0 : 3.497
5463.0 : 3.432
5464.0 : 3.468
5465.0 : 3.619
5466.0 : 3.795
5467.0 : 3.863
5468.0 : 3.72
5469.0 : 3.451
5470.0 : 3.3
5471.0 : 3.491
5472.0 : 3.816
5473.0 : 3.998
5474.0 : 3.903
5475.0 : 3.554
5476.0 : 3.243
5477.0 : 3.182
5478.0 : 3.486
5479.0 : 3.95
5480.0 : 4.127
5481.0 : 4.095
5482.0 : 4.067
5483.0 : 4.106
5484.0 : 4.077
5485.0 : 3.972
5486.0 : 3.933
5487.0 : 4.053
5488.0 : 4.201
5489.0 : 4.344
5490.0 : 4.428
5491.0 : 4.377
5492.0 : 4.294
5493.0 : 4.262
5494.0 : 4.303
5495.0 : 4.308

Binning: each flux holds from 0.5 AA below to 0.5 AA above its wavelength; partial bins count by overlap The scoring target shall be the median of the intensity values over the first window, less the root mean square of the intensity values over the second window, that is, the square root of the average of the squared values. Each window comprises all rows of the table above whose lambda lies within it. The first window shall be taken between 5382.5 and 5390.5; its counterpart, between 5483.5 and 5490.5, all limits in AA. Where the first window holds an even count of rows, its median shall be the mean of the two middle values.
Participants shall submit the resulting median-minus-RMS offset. -0.11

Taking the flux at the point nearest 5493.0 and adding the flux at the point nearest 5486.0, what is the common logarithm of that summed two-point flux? 0.914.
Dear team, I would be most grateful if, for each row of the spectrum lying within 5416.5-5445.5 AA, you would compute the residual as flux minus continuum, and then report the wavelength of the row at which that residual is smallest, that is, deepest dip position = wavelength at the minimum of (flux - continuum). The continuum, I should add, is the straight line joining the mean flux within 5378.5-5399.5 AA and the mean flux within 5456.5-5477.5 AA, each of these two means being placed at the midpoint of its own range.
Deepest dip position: 5431.0 AA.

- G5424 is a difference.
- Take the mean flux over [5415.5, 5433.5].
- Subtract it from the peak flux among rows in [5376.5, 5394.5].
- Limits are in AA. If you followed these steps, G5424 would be 1.1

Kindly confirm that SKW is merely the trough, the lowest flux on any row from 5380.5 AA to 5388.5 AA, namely 3.682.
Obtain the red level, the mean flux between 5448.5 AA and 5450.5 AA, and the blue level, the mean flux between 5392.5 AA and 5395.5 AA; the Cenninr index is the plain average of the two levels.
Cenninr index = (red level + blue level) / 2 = 3.87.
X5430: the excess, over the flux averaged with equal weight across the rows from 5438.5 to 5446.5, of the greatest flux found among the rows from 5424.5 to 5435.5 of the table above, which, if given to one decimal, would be 0.3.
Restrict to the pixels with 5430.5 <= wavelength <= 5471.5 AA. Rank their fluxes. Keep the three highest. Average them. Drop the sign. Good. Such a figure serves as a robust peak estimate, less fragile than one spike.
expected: 4.34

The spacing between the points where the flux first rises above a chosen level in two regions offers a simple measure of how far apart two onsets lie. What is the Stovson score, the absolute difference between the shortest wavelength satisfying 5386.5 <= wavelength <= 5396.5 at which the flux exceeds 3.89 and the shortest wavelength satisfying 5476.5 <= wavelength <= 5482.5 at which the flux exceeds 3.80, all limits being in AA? 92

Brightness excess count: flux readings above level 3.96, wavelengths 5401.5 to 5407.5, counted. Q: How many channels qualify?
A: 0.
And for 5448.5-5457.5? 5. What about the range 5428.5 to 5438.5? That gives 0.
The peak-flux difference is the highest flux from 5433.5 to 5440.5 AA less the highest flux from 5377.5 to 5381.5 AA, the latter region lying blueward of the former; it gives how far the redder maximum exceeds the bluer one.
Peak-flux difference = -0.10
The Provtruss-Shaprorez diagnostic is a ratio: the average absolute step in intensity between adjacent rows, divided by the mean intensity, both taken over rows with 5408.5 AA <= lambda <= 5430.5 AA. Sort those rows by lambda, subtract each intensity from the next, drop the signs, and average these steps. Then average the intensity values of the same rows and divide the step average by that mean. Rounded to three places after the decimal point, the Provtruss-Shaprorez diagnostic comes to 0.029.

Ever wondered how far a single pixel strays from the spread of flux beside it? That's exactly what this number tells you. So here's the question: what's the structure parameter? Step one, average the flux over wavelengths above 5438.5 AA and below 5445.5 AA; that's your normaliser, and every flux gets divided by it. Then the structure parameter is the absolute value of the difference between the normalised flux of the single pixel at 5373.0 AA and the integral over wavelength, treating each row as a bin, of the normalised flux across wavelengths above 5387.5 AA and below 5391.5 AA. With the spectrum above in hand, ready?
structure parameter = 3.7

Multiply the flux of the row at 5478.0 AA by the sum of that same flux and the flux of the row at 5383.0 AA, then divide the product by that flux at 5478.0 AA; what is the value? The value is 7.30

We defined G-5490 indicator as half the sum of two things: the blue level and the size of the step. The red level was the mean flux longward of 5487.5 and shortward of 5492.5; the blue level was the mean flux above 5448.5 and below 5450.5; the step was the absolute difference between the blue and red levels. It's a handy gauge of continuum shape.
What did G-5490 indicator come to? 2.16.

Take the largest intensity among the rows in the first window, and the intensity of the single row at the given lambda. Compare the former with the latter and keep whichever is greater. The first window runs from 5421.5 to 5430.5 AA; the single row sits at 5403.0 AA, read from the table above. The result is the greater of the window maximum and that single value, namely 3.6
